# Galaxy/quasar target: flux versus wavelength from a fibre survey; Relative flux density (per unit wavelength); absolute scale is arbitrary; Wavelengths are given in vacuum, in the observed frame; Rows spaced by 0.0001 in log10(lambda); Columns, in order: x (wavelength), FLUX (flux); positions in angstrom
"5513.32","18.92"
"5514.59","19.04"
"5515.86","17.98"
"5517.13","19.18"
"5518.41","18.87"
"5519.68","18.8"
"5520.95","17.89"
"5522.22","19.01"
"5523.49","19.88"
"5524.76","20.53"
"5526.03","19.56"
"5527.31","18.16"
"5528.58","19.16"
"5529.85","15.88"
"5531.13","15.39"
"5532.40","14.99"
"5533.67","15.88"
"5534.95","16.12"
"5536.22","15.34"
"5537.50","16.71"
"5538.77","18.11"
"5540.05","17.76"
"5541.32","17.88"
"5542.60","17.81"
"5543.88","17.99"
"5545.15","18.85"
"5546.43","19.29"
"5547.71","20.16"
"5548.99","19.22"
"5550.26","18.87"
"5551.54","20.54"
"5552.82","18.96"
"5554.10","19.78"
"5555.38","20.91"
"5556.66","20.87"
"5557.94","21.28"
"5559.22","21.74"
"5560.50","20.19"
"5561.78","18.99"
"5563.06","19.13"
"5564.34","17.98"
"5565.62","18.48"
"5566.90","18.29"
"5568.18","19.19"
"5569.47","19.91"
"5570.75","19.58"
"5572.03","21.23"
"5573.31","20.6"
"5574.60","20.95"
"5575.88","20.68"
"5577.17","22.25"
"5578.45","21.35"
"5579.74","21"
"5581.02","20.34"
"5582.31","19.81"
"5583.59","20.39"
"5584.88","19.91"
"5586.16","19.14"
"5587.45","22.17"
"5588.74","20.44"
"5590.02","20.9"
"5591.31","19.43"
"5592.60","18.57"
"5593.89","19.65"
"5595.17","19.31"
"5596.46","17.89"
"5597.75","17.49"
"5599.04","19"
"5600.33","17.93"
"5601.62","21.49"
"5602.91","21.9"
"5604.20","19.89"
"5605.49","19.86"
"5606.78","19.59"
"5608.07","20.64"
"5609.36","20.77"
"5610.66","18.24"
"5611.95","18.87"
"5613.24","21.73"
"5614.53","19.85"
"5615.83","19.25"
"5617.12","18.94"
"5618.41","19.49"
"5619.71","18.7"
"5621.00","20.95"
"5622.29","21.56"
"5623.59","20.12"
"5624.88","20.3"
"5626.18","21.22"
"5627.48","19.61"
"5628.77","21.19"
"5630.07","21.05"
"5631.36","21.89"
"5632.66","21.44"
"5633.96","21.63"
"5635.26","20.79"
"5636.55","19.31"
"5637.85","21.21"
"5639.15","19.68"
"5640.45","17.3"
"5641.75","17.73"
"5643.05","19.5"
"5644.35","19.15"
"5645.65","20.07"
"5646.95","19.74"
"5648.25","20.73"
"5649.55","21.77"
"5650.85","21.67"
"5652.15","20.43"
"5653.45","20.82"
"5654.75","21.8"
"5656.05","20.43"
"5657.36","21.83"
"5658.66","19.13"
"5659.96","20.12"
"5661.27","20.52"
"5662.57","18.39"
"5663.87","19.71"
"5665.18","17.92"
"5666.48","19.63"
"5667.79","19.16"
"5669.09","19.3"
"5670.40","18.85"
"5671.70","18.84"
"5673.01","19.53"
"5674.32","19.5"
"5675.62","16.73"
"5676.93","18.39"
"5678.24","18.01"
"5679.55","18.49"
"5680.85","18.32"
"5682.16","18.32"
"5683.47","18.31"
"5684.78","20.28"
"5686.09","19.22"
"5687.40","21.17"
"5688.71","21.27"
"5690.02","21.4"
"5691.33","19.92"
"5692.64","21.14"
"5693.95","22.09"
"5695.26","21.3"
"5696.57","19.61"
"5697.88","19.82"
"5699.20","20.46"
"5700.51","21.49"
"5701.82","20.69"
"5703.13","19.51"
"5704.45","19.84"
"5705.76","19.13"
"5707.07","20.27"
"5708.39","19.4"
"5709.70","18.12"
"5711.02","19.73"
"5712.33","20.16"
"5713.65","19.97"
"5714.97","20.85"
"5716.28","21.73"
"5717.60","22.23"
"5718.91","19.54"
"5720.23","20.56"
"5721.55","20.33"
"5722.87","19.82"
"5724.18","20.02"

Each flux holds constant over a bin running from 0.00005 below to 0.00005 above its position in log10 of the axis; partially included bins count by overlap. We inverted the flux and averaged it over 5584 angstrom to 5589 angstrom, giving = 0.049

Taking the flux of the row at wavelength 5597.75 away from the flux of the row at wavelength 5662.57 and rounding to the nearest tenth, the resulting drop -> 0.9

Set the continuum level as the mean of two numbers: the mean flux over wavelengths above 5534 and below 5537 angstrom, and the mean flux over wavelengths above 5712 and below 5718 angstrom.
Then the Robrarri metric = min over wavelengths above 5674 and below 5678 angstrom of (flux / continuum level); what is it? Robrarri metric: 0.91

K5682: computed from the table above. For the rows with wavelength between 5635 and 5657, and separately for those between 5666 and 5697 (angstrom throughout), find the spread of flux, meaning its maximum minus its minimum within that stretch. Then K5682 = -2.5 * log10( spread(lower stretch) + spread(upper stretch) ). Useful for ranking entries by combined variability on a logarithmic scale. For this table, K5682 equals -2.5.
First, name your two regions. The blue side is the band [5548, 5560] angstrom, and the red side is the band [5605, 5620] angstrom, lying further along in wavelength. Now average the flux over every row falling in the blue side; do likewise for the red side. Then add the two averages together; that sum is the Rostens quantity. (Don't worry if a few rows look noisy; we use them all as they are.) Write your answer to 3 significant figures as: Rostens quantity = 39.9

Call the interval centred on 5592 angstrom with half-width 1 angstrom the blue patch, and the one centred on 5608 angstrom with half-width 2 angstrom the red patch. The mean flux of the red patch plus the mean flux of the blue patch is 39.3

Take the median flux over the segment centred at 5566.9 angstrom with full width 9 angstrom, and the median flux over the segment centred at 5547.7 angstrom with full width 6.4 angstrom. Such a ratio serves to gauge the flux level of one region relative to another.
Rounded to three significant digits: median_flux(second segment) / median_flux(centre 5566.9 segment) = 1.00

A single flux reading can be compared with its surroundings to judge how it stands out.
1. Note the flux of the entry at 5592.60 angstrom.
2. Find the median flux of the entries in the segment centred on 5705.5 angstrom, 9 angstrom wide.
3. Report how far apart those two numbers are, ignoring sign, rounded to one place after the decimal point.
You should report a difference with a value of 0.9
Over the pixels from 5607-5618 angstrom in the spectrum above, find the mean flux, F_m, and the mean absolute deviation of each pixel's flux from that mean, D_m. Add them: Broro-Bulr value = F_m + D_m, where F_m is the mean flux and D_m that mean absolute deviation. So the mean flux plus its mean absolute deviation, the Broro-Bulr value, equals 20.7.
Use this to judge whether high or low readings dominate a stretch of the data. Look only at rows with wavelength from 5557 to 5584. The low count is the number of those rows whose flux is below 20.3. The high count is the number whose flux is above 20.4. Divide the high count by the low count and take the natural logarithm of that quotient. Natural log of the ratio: -0.11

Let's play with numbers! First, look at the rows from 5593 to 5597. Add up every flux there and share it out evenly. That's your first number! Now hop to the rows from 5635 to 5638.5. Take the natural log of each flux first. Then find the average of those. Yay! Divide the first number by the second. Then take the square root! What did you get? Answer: 2.51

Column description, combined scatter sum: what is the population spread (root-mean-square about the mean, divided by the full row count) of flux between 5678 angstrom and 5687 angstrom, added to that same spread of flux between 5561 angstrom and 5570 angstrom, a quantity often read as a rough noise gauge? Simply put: 1.33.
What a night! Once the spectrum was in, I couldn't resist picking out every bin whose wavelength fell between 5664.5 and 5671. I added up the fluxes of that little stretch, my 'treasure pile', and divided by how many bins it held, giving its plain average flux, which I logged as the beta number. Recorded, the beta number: 19.0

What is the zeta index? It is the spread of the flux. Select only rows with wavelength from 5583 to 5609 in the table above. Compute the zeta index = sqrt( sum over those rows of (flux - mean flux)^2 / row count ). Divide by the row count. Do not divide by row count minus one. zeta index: 1.25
